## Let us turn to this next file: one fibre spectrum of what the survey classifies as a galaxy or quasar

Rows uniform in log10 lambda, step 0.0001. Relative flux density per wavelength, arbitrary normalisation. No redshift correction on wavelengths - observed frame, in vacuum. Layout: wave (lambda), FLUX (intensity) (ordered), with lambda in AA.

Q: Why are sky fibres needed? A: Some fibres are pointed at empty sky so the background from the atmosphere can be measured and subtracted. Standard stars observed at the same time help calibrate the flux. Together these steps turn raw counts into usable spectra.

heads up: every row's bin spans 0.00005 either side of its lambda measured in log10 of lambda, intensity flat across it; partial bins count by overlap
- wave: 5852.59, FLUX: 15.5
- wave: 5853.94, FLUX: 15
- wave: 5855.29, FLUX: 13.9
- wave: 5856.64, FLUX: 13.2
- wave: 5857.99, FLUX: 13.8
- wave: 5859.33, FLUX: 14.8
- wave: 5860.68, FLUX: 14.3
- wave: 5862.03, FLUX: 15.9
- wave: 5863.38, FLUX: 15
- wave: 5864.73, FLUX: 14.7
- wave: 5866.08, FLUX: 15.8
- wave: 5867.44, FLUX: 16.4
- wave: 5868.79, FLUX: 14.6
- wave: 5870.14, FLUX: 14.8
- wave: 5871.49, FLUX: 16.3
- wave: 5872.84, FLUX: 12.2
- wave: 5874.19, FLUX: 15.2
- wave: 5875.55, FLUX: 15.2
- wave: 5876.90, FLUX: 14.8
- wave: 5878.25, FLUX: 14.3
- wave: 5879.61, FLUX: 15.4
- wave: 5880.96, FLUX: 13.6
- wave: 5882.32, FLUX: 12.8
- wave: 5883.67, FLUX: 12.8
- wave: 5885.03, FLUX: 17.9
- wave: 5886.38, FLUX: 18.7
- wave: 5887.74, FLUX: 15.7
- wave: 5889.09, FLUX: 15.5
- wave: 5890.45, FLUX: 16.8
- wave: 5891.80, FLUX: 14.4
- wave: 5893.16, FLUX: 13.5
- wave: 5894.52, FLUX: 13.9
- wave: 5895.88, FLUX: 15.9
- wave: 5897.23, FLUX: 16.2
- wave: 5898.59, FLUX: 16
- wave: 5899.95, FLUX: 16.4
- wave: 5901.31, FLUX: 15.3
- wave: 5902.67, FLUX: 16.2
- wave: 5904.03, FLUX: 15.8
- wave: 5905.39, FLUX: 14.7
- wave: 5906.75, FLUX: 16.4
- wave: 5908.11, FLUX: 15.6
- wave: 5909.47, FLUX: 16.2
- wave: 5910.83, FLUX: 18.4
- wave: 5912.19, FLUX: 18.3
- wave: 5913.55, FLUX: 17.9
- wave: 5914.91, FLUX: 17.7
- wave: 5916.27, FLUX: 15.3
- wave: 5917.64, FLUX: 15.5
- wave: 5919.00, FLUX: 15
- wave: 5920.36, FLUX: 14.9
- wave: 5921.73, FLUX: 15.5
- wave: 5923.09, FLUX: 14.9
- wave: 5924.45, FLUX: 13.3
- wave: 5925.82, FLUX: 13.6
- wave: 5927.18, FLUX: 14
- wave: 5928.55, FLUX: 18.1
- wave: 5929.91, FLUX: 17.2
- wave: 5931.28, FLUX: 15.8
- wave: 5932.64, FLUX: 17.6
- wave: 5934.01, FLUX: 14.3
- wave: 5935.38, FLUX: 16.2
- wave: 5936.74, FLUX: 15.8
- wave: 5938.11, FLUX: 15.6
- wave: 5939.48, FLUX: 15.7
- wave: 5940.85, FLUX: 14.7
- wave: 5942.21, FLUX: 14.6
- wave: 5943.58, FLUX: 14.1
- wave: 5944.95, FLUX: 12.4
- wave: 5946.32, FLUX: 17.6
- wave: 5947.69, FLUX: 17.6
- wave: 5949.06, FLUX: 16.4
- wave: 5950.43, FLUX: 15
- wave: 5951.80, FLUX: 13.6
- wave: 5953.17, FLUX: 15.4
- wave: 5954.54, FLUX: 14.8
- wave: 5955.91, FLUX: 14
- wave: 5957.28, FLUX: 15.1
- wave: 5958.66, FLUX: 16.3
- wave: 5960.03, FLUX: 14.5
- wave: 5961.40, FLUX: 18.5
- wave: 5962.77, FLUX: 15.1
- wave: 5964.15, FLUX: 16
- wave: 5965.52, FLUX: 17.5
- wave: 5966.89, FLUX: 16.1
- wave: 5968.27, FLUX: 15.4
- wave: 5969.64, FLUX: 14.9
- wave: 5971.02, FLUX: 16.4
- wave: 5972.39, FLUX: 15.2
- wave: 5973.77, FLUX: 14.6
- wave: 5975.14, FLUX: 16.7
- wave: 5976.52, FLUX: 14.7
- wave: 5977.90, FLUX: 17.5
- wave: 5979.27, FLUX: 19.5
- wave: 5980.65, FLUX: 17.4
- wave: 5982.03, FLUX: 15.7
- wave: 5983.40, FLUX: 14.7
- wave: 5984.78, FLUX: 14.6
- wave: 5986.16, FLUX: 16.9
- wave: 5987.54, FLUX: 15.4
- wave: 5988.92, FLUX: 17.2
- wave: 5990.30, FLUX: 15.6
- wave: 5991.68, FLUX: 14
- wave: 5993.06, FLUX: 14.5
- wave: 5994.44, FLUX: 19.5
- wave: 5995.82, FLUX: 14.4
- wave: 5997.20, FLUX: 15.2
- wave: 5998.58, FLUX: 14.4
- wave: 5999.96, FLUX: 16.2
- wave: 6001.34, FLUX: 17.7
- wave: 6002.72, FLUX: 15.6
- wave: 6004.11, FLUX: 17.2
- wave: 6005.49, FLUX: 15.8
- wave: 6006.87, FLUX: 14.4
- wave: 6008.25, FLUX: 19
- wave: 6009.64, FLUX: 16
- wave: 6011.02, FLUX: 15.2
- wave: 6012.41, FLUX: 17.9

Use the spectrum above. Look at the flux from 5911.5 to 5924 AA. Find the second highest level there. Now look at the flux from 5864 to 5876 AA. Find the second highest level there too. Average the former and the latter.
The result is 17.1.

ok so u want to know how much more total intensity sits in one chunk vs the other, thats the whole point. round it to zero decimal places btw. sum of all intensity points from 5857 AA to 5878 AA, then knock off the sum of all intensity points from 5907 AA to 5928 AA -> -12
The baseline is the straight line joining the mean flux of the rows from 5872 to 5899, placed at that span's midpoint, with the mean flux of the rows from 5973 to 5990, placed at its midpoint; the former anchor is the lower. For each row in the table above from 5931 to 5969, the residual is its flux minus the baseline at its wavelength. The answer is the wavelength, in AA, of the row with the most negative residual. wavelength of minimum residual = 5944.95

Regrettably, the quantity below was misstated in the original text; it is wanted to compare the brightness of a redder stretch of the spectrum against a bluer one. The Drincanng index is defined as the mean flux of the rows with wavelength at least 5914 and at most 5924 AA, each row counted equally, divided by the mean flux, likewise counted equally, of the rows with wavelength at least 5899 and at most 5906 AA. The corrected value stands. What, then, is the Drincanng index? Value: 0.99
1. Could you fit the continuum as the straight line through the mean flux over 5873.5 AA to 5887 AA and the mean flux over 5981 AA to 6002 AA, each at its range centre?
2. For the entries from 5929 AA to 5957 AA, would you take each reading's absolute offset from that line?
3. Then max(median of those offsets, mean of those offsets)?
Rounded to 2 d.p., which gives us 1.16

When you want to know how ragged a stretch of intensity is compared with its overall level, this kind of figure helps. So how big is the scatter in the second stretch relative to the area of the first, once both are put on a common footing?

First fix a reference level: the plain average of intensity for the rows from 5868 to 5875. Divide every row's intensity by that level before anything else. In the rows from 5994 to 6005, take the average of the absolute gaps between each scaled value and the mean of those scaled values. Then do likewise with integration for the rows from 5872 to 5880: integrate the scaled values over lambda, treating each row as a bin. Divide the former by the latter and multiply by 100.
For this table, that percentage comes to 1.2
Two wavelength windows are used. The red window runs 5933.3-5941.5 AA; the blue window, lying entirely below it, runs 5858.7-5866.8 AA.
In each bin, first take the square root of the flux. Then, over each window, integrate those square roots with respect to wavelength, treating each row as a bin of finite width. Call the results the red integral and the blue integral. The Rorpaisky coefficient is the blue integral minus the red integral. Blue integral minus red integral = -0.7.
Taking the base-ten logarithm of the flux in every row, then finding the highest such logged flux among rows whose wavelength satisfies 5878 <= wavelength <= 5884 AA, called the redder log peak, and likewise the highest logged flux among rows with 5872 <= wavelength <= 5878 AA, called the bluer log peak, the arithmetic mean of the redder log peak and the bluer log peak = 1.18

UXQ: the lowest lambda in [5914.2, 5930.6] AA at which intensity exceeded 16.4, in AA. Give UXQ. 5914.91 AA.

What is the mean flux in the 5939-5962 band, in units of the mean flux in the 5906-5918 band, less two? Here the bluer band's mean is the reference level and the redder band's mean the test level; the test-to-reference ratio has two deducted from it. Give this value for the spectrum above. -1.09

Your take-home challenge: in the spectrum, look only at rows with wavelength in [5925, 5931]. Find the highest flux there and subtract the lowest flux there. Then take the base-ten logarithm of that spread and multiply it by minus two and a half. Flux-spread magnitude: -1.6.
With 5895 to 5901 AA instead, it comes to 0.8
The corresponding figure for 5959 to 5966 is -1.5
